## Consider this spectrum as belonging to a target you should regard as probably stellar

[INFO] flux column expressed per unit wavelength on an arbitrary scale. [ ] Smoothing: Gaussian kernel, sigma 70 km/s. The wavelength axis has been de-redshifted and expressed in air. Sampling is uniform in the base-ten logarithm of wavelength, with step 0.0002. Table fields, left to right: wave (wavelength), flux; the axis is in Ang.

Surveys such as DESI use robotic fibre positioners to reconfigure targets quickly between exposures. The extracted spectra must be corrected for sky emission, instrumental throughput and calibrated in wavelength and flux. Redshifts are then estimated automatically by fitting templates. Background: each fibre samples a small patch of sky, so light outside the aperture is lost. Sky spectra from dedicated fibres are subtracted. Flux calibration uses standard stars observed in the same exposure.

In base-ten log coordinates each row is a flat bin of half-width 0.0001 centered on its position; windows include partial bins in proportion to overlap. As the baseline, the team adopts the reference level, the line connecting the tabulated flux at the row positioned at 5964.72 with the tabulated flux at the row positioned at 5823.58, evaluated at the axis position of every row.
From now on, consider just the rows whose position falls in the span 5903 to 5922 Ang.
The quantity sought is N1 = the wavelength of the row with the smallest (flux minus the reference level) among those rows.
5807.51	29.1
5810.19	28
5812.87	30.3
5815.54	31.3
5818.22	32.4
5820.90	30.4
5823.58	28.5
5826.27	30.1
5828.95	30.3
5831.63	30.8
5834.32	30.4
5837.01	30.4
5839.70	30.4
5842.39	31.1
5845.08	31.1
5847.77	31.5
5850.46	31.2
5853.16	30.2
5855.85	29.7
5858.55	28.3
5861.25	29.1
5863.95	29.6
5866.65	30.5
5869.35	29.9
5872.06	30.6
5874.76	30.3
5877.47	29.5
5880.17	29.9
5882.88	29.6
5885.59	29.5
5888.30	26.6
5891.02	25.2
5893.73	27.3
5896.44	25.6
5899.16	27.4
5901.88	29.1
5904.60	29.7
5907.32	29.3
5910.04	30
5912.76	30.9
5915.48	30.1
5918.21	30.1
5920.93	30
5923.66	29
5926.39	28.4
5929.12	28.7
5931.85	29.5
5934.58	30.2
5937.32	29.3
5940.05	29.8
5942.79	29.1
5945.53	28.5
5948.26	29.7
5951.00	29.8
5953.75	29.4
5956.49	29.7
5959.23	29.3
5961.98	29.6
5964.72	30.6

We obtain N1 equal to 5907.32 Ang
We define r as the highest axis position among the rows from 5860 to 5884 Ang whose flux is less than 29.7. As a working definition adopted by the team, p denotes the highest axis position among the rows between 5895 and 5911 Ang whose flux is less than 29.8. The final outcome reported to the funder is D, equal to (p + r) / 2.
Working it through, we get 5895.1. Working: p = 5907.32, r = 5882.88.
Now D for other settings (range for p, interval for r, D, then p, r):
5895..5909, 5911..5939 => 5922.3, 5907.32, 5937.32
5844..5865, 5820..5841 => 5843.8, 5863.95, 5823.58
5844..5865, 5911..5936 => 5897.9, 5863.95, 5931.85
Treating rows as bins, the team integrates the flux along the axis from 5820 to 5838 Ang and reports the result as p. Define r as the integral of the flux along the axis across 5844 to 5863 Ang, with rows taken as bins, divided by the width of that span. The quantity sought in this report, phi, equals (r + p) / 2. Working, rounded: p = 542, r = 30.1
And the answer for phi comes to 286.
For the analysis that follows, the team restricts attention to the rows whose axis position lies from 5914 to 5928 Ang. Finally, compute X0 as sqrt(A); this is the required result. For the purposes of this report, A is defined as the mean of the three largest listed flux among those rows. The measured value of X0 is 5.48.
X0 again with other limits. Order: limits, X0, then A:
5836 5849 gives 5.59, 31.2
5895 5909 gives 5.42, 29.4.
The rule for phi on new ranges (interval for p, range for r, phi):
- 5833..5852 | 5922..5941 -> 308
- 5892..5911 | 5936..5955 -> 283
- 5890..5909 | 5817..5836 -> 279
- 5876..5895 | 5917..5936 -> 283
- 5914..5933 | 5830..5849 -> 295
